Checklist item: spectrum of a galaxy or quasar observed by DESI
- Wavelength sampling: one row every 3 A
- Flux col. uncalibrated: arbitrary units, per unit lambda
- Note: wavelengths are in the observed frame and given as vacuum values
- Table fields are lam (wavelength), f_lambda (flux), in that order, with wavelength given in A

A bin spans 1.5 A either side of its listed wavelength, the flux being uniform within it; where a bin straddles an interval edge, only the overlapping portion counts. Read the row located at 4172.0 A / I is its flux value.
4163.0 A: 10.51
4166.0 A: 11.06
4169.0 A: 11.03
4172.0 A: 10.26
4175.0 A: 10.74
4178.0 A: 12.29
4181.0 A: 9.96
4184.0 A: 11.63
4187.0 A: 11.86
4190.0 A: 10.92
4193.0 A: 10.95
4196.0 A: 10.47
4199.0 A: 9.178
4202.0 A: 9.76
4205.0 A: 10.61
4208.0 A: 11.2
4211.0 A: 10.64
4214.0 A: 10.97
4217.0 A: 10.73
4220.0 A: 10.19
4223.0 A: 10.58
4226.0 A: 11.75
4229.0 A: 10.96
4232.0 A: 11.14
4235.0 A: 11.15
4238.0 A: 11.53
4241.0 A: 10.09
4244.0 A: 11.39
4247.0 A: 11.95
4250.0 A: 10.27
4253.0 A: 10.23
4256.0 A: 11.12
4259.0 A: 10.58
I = 10.26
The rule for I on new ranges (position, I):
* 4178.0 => 12.29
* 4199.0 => 9.178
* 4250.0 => 10.27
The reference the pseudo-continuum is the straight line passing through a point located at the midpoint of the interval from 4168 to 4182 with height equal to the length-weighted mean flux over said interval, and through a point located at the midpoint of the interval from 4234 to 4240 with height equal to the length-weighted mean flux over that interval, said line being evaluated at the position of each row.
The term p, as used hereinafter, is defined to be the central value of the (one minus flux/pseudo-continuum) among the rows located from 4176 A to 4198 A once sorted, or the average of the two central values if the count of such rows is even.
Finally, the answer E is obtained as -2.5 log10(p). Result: 6.1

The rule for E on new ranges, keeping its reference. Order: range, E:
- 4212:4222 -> 3.6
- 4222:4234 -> 4.6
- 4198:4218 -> 3.5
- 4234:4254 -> 5.2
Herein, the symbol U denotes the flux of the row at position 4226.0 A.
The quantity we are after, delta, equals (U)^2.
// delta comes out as 138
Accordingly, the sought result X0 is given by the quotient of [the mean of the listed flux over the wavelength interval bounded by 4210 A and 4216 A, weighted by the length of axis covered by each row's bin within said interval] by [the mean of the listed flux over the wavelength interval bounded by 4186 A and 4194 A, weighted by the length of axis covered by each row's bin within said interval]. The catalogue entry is 0.96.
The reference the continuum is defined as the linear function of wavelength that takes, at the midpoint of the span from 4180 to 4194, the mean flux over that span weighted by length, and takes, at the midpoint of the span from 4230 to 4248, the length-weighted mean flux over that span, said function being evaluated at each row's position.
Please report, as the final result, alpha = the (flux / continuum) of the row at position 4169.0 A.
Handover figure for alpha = 1.00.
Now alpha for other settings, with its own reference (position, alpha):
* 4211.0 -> 0.96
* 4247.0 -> 1.07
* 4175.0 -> 0.97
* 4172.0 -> 0.93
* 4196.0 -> 0.94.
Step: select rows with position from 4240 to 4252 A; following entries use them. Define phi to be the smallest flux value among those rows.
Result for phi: 10.09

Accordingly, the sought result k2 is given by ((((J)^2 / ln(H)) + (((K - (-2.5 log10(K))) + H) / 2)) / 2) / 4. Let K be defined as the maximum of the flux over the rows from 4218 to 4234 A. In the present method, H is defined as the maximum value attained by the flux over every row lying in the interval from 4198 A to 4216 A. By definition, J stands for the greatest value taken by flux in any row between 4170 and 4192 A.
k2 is 9.42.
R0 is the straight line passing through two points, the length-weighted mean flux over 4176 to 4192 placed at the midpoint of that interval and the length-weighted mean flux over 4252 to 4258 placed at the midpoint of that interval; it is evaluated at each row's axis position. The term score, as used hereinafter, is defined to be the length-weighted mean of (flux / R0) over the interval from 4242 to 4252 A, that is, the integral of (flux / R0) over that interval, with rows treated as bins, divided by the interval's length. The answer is 1.030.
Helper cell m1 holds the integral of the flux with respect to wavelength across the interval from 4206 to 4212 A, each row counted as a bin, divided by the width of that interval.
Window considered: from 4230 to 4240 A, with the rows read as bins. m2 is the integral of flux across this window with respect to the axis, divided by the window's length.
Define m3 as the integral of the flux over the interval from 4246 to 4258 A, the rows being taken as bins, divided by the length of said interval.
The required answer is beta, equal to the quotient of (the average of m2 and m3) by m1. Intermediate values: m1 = 10.9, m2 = 11.2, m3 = 10.8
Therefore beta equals 1.01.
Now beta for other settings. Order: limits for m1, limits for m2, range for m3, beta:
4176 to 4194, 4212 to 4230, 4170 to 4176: 0.95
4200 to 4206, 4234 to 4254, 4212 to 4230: 1.08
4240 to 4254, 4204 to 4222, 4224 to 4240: 1.01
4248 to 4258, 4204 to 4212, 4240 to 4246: 1.02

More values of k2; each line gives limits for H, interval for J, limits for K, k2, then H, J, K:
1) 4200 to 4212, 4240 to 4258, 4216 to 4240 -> 8.99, 11.2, 11.95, 11.75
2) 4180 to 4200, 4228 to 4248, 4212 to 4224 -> 8.81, 11.86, 11.95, 10.97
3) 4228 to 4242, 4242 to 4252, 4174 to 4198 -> 8.96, 11.53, 11.95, 12.29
